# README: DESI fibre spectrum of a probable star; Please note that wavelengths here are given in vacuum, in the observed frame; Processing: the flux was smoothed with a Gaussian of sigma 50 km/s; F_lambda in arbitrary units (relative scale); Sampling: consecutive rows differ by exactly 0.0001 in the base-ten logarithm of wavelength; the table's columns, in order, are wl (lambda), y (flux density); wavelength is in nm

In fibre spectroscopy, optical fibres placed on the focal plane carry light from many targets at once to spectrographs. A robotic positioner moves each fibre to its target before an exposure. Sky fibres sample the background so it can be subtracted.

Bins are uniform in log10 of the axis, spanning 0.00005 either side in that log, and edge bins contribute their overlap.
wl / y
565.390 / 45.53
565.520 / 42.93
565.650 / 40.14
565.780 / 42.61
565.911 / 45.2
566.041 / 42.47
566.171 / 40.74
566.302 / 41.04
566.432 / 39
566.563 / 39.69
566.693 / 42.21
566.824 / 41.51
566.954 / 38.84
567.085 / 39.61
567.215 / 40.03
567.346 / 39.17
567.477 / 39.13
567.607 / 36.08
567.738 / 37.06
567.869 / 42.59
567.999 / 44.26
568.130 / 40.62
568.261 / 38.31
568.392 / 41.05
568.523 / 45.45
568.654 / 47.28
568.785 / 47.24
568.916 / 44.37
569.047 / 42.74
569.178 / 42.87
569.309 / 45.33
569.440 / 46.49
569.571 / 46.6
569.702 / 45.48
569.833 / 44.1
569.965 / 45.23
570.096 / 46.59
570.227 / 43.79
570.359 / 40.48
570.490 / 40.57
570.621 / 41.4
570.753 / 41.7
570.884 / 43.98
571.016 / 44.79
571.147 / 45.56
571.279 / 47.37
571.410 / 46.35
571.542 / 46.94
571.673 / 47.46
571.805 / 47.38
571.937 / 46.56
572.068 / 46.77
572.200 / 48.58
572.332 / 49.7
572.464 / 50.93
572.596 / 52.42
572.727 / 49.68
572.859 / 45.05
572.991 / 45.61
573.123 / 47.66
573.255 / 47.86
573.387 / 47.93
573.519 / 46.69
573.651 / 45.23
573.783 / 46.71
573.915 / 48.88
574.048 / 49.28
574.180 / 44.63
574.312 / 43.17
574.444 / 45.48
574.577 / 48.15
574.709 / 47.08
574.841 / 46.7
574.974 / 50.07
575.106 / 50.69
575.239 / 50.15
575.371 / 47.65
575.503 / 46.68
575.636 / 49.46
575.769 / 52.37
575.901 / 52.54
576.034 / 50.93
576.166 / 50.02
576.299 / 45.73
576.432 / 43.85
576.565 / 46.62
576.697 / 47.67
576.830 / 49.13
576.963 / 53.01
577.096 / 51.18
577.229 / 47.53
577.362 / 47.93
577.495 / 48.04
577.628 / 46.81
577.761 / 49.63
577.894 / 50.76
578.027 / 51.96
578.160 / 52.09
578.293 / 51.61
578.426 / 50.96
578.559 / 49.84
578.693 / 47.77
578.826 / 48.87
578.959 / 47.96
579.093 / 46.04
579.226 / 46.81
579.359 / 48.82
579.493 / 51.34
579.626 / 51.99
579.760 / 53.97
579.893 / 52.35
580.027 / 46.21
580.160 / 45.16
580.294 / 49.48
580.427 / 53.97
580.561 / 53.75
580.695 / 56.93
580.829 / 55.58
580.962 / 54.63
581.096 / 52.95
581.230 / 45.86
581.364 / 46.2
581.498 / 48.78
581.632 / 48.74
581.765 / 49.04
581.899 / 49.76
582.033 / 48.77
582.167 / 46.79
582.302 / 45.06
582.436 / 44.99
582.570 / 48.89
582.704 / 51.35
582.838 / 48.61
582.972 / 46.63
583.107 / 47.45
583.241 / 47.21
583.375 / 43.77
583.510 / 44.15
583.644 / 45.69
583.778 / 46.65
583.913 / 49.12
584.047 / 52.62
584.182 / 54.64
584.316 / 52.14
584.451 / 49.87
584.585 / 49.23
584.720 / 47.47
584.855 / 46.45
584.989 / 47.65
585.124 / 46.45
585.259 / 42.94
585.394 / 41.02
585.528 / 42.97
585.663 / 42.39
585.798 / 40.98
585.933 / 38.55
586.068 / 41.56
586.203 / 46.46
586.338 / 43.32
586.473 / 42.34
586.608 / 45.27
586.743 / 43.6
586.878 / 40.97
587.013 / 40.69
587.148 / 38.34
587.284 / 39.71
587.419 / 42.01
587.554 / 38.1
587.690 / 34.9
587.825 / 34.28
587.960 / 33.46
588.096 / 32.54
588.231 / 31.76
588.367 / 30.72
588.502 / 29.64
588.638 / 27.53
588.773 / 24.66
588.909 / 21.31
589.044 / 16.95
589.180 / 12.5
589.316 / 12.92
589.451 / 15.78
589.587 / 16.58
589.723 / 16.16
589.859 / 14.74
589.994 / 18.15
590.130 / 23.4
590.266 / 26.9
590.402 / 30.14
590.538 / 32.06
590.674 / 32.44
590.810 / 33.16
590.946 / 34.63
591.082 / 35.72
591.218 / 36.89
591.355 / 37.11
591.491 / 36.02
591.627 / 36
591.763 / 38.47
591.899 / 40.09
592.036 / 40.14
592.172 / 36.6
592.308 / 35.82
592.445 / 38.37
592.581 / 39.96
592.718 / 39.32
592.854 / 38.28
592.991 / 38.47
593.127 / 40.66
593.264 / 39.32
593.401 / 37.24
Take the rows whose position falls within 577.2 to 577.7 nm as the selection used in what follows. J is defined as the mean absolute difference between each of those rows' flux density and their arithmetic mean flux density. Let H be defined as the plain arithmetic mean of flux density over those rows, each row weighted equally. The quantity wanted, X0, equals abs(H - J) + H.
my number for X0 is 95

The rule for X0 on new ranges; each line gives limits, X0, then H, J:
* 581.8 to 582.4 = 94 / 47.6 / 1.7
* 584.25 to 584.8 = 98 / 49.7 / 1.3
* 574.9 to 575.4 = 98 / 49.6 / 1.0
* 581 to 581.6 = 94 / 48.4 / 2.4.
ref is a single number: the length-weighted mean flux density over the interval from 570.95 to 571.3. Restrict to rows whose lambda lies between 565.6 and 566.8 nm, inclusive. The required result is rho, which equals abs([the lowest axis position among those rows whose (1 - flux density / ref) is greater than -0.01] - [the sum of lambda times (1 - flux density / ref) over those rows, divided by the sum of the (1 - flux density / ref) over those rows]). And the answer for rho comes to 0.57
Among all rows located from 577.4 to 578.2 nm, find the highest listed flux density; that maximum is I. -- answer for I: 52.09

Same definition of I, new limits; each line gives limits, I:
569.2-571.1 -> 46.6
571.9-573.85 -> 52.42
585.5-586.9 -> 46.46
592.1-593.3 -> 40.66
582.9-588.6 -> 54.64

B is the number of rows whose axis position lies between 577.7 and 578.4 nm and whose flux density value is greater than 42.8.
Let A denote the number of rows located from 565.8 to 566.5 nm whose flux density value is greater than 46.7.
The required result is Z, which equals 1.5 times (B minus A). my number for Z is 7.5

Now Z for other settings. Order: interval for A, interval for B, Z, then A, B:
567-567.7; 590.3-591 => 0.0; 0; 0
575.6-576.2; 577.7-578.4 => 0.0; 5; 5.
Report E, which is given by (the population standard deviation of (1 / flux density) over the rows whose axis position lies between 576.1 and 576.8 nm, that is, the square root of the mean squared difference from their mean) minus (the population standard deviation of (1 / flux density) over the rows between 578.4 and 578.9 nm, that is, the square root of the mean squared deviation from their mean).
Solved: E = 0.0004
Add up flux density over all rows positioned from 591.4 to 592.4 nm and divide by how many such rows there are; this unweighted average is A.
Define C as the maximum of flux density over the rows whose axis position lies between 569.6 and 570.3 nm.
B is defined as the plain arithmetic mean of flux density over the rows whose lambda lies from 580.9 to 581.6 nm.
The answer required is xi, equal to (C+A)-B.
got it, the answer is 34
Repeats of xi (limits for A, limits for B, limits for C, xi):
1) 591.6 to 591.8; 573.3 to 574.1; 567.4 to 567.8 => 29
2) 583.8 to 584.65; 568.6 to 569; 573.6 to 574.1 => 54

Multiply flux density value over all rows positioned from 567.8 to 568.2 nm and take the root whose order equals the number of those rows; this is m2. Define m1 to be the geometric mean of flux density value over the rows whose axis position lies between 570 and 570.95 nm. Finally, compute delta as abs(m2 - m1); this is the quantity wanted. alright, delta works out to 0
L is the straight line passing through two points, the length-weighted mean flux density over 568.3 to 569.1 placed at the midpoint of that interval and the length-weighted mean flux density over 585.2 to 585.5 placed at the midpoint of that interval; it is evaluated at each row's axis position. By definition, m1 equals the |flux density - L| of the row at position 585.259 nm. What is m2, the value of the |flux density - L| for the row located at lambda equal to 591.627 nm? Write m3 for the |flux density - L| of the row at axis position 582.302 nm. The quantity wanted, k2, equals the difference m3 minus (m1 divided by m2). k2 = 2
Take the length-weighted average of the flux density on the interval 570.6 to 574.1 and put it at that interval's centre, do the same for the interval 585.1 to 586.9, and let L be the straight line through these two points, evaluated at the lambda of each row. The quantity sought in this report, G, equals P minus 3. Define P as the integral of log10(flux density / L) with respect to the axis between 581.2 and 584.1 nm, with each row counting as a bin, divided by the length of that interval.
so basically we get -2.96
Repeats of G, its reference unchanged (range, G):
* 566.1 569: -3.07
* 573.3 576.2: -2.98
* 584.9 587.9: -3.01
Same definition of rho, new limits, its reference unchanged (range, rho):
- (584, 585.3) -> 0.98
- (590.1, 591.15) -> 0.40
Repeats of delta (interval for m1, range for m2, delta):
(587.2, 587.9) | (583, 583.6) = 8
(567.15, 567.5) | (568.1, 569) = 4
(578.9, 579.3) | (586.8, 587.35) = 7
